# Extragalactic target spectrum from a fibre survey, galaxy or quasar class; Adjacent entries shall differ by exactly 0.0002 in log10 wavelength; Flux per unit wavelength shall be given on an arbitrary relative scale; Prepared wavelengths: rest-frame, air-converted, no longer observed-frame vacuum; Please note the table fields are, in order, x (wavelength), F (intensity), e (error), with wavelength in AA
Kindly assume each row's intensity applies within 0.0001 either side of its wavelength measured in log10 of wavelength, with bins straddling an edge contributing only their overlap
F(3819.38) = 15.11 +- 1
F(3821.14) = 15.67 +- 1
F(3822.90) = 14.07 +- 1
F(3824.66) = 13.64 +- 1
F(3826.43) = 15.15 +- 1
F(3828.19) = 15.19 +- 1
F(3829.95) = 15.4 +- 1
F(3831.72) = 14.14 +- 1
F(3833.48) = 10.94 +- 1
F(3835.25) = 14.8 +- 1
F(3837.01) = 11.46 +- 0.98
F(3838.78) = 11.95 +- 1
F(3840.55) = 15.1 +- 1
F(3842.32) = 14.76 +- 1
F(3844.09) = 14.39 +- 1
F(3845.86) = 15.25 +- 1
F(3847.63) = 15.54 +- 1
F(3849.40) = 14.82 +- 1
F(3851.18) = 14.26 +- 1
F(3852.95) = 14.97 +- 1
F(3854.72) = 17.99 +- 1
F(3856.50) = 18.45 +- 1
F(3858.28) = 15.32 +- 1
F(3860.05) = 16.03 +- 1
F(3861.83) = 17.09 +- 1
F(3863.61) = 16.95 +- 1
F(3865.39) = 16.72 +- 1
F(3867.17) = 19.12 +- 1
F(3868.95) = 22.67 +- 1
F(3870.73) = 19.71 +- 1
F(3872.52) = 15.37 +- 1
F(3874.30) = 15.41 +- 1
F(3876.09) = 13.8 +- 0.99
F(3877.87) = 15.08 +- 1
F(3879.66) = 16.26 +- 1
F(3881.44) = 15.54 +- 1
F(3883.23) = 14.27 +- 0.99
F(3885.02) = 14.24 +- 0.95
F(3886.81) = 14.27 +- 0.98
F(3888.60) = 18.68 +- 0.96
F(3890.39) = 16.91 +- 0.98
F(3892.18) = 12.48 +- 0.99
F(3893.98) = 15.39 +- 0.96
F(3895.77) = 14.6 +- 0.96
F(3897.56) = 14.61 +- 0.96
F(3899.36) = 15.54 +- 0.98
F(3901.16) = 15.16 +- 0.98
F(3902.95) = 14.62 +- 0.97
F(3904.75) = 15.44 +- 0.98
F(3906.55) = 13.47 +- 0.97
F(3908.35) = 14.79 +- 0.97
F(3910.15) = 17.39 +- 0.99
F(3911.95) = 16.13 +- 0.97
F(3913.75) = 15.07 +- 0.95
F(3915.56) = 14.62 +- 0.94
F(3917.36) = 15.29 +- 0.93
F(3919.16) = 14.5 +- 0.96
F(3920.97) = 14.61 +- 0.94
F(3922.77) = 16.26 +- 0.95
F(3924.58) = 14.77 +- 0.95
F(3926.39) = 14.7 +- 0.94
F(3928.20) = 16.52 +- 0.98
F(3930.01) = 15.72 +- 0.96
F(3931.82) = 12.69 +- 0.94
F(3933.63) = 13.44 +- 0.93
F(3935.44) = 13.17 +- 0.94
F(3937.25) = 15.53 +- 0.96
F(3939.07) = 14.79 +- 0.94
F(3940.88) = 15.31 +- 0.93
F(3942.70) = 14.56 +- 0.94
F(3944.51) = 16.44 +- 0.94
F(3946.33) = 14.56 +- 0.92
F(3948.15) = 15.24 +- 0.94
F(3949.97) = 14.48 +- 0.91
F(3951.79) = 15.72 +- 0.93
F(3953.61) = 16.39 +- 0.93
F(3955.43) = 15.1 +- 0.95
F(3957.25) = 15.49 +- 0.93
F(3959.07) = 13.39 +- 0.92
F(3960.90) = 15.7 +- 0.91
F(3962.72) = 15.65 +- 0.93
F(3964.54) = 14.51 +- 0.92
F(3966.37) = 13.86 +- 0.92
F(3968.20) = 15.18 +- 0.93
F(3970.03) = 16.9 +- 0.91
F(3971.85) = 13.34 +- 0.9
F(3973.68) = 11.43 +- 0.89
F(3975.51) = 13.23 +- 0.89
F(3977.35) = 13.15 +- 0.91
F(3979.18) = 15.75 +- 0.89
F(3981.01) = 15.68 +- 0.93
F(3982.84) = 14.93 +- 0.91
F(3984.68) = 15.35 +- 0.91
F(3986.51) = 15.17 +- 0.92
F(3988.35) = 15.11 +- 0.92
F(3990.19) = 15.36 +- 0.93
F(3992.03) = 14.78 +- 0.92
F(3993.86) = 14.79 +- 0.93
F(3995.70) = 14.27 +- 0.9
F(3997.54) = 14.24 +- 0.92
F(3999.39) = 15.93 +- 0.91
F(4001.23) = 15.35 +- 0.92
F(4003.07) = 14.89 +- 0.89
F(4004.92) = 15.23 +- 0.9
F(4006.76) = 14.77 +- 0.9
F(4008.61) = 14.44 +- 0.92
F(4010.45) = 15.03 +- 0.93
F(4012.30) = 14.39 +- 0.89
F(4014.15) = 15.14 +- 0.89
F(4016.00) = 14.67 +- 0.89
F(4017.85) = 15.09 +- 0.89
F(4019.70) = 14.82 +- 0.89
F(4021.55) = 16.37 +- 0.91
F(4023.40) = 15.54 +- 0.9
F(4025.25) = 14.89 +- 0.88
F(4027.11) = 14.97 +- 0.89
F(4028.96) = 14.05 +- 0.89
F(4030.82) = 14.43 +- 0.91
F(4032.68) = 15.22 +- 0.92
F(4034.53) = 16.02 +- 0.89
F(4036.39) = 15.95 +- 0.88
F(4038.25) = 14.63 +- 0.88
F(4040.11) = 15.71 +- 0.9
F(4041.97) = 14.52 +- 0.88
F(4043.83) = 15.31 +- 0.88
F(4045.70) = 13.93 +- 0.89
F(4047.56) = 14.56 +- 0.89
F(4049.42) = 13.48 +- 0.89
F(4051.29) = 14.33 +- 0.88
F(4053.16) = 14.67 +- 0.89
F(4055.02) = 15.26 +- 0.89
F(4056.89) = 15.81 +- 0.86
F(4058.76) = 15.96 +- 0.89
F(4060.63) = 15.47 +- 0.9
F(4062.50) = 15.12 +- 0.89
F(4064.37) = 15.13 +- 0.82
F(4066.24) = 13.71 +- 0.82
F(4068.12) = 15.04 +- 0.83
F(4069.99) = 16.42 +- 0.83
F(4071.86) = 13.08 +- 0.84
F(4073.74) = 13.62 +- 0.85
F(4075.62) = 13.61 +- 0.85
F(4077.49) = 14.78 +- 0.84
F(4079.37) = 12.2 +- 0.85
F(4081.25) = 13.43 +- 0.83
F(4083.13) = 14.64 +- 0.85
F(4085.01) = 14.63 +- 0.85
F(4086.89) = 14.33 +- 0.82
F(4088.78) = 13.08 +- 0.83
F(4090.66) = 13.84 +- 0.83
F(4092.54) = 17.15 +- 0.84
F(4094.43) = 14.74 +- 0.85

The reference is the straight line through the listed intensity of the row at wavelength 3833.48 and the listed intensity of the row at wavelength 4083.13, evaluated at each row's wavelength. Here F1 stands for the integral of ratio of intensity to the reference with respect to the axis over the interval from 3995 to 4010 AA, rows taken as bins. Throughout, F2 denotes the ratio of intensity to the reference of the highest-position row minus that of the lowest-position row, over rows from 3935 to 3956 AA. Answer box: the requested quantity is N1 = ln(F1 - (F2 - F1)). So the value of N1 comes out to 3.5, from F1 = 17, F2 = 0.13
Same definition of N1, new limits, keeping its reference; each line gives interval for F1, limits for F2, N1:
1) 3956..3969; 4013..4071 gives 3.4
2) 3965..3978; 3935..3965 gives 3.3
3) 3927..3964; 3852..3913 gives 4.5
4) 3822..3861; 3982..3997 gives 4.6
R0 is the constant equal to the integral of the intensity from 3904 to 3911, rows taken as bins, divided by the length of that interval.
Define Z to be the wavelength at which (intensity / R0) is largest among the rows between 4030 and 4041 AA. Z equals 4034.53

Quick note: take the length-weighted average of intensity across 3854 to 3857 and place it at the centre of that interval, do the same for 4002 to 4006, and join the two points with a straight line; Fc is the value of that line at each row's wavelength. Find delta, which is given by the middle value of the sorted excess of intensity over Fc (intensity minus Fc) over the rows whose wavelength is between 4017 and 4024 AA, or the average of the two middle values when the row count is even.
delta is 0.6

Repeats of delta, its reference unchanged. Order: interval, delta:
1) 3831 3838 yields -5.8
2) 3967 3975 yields -1.5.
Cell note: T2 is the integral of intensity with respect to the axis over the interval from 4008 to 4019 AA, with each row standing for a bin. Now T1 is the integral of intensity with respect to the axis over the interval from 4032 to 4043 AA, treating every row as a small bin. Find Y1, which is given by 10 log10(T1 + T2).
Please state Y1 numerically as 25.2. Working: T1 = 169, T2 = 163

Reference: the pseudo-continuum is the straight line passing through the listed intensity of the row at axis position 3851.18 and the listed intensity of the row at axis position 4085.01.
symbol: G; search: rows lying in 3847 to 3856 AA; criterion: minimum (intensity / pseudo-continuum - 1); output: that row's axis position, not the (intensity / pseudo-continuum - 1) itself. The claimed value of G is 3851.18 AA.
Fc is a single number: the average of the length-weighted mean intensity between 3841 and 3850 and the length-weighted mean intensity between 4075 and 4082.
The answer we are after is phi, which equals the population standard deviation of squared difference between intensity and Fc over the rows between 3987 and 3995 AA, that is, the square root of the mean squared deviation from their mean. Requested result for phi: 0.4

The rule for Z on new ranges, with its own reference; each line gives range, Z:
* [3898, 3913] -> 3910.15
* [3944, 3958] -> 3944.51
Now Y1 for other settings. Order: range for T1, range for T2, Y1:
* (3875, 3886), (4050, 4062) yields 25.4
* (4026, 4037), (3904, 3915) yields 25.2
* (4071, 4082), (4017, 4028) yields 25.0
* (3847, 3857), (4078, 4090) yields 25.1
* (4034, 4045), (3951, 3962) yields 25.3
